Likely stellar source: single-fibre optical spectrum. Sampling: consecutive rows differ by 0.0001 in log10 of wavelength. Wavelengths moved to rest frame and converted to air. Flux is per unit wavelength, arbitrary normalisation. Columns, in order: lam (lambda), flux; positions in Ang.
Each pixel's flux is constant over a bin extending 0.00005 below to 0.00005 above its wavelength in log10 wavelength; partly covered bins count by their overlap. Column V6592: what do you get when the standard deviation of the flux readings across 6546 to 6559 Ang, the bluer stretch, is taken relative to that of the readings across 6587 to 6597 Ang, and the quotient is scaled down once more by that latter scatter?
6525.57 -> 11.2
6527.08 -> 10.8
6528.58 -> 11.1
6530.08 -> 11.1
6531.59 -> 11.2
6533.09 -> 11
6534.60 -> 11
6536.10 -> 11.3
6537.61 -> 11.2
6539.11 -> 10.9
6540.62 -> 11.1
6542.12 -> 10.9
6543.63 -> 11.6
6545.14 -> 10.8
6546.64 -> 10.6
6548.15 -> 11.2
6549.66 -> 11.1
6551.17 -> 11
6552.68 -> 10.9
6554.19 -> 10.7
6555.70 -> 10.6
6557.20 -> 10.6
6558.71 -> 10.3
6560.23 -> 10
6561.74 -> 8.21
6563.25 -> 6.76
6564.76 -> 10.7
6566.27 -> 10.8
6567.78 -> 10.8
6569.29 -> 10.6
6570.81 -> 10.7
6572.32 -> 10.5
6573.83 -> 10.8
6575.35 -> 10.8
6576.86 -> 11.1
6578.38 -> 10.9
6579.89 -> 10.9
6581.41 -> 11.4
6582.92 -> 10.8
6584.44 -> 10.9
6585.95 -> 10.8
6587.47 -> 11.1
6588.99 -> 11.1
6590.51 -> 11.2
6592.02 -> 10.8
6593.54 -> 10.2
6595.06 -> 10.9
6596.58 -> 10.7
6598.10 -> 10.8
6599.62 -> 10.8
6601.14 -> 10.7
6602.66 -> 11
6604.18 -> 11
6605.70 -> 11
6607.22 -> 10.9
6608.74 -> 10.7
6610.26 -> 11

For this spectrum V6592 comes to 3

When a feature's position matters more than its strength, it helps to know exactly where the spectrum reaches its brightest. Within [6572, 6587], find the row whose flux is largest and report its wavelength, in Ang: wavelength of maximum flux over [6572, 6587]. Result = 6581.41 Ang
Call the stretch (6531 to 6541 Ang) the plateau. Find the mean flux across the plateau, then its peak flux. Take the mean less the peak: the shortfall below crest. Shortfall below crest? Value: -0.20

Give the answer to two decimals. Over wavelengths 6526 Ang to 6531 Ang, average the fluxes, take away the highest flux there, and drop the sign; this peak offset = 0.10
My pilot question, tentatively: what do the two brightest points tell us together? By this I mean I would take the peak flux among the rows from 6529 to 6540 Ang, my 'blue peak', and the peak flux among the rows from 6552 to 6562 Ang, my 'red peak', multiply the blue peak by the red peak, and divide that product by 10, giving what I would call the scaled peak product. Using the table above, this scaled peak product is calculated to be 12.3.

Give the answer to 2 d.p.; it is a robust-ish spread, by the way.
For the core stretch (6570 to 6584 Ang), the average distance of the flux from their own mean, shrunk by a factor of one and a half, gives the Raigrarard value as 0.12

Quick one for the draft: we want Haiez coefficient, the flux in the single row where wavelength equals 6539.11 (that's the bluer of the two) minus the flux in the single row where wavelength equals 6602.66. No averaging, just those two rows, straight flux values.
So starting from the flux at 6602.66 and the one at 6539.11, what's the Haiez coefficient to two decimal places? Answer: -0.10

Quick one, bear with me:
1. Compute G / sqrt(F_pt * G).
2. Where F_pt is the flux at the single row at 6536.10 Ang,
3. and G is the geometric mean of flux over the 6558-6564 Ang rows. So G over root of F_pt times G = 0.88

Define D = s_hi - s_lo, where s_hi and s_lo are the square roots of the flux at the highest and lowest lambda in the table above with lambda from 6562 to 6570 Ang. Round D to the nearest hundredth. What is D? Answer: 0.66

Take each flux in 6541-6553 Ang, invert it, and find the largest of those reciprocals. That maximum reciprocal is 0.0943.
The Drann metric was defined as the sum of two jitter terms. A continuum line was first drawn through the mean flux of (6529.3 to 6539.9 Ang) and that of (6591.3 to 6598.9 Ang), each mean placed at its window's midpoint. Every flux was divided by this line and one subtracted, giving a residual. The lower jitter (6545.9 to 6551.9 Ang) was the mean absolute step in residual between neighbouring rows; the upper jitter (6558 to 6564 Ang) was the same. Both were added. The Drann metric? 0.13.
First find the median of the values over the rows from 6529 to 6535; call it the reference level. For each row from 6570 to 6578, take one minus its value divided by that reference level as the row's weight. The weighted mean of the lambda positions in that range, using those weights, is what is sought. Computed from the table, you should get 6572.6 Ang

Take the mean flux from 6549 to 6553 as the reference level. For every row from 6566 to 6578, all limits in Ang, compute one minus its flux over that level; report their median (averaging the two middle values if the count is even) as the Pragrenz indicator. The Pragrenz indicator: 0.018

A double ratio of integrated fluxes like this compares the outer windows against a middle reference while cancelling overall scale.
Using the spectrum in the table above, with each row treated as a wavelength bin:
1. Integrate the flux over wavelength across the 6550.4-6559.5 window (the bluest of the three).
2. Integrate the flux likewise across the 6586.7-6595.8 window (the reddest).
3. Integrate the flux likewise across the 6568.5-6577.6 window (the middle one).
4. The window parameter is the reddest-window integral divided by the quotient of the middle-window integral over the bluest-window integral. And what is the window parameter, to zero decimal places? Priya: 98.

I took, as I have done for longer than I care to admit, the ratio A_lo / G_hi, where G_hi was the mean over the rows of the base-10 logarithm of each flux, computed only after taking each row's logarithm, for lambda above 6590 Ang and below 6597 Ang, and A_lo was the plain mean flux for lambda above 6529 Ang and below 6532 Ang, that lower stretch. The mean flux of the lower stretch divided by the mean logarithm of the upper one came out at 10.8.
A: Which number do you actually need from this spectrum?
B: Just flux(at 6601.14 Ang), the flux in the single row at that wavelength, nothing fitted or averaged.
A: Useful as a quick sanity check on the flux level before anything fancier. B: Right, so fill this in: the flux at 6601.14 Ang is 10.7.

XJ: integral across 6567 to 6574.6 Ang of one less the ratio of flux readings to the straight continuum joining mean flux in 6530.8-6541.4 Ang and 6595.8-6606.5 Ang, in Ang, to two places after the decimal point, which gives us 0.20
